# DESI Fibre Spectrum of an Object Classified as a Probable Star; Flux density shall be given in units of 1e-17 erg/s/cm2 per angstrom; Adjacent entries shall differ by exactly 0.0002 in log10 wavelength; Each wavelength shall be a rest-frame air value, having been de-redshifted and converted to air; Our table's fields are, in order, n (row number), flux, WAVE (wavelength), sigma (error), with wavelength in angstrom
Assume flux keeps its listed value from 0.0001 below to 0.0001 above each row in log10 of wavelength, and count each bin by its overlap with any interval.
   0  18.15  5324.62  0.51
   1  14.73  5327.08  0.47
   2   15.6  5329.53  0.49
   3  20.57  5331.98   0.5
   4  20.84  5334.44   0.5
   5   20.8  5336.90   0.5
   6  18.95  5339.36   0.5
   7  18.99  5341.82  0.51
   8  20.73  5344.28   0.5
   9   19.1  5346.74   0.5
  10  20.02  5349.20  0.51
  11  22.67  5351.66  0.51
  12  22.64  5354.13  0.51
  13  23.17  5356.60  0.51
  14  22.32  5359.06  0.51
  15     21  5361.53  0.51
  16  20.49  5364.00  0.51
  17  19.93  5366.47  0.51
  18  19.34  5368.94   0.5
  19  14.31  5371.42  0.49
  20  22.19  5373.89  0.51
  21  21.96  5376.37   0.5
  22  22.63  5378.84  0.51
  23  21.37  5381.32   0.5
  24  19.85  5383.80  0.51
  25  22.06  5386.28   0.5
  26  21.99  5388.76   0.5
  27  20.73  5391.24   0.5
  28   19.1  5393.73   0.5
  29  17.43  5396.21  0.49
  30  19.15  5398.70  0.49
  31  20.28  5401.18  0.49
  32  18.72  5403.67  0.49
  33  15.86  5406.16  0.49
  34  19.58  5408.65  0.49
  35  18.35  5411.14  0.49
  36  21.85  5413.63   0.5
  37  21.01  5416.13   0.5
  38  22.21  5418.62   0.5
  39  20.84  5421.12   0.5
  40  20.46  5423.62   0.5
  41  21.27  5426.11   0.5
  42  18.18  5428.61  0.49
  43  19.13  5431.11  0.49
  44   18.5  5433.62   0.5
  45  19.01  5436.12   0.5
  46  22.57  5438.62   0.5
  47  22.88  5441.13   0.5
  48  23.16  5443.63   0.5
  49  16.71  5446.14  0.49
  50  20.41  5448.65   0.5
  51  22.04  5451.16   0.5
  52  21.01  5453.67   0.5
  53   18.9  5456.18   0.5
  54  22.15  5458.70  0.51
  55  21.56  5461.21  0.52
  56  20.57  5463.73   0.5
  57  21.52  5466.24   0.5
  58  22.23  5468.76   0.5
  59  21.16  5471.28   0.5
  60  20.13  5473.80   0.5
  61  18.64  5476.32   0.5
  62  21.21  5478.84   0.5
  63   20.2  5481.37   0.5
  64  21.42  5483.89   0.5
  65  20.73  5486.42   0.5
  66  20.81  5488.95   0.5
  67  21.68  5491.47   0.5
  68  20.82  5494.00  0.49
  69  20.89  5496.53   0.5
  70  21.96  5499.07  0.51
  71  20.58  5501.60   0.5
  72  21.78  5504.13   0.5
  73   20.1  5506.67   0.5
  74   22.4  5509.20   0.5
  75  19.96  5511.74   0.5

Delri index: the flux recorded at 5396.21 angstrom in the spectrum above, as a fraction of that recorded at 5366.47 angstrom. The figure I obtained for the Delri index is 0.87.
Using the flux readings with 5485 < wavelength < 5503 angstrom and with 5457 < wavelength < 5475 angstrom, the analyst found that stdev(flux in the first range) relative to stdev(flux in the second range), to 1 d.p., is 0.7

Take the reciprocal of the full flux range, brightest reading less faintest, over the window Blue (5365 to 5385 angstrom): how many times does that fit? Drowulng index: 0.12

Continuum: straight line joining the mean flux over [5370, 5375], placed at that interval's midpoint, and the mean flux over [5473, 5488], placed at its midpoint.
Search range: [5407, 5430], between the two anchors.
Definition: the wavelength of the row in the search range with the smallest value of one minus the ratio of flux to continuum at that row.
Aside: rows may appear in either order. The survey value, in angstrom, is 5418.62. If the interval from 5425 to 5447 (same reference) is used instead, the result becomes 5443.63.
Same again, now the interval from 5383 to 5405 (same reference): 5386.28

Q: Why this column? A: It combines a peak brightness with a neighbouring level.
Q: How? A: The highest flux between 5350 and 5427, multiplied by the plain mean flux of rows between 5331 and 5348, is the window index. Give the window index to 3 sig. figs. 463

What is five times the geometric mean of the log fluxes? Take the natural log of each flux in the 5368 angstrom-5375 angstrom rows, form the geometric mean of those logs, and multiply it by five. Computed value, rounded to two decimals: 14.51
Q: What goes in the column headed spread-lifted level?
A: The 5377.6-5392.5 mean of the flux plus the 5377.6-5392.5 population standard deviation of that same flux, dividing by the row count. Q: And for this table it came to 22.4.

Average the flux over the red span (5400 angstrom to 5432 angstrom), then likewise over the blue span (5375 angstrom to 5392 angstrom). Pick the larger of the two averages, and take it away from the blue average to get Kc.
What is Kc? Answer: 0.00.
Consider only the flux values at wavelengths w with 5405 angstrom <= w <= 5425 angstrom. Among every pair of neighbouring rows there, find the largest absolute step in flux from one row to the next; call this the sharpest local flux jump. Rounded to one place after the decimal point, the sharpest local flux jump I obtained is 3.7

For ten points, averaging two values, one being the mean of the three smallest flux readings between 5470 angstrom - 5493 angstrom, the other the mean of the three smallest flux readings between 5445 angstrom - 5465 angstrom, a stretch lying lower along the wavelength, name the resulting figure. 19.2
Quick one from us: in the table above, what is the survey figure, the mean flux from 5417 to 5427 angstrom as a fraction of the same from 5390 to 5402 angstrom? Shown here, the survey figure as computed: 1.10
